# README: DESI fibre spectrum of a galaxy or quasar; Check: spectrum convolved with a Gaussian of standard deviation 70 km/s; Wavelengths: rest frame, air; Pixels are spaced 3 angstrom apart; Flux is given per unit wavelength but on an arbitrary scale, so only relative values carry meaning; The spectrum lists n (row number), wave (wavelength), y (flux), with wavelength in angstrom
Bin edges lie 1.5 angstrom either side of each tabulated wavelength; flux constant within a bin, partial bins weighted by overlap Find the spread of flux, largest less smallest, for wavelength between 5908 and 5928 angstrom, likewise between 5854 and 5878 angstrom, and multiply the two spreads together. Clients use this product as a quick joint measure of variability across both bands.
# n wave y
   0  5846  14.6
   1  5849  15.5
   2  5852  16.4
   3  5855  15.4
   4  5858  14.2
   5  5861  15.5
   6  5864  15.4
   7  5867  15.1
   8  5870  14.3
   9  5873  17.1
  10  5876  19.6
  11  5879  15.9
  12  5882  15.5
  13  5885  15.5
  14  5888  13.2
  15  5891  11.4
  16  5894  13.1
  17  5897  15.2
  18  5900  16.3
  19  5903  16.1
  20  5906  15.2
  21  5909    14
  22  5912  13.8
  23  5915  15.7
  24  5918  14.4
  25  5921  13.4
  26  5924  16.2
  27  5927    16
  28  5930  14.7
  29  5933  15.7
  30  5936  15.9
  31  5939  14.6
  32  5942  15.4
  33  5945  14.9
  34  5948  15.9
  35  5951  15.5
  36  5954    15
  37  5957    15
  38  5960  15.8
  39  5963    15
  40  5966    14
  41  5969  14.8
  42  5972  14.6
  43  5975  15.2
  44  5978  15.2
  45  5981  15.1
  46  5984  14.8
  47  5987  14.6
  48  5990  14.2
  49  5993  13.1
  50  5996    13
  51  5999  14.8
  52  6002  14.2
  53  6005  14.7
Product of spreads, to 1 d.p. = 15.1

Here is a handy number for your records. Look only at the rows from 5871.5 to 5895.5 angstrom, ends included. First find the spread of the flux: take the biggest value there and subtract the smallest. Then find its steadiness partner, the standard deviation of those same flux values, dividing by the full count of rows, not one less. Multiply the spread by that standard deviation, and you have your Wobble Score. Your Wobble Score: 19.8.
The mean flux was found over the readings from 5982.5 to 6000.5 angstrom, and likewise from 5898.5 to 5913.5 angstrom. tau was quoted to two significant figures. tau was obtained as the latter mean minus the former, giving 1.0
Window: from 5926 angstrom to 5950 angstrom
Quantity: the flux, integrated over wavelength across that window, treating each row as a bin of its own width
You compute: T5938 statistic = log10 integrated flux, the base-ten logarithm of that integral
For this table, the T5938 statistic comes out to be 2.57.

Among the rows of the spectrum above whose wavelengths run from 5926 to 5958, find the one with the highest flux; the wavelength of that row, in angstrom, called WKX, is 5927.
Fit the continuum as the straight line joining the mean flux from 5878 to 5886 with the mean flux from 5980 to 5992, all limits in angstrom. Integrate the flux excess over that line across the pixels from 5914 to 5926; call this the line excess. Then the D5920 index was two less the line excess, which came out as 6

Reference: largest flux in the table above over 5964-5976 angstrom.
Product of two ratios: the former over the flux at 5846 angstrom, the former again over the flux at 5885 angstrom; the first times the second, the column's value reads 1.02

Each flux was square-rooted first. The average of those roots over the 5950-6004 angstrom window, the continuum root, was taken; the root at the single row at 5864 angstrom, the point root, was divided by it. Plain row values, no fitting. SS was 1.03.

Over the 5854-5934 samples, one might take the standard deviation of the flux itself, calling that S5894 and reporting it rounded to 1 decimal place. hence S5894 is 1.5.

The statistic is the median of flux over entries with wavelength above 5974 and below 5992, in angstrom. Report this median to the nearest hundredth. 14.95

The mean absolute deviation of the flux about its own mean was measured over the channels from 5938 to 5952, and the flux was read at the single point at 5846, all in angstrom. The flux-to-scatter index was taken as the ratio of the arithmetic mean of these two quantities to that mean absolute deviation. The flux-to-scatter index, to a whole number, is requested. 18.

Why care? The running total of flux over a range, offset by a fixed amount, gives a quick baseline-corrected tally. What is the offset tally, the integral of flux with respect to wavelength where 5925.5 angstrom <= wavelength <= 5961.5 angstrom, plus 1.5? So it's 555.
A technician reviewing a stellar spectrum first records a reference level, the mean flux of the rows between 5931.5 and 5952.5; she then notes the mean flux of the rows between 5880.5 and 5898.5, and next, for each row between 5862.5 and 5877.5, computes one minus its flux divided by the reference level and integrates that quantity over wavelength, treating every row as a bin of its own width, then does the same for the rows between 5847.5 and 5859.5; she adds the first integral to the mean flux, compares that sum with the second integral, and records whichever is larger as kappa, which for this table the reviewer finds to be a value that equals 13.1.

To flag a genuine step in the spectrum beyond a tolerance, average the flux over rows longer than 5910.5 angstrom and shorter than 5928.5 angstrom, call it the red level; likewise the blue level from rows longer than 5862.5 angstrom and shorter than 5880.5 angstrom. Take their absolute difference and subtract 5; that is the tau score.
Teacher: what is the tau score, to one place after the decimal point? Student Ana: -3.7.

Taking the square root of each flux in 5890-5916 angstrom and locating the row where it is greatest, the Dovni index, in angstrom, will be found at 5900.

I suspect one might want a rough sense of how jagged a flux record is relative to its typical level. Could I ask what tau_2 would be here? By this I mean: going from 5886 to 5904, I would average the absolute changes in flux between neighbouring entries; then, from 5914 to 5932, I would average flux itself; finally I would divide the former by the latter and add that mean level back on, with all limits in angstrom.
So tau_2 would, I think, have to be 15.2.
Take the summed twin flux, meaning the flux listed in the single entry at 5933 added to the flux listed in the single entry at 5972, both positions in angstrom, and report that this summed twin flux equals 30.3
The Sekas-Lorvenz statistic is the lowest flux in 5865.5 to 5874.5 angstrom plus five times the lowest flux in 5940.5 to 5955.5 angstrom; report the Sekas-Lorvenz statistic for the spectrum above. 88.8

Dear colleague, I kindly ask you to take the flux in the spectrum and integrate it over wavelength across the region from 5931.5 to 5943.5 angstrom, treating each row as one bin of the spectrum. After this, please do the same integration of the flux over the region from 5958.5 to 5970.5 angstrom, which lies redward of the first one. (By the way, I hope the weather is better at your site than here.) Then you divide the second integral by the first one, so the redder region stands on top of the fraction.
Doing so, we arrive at 0.97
